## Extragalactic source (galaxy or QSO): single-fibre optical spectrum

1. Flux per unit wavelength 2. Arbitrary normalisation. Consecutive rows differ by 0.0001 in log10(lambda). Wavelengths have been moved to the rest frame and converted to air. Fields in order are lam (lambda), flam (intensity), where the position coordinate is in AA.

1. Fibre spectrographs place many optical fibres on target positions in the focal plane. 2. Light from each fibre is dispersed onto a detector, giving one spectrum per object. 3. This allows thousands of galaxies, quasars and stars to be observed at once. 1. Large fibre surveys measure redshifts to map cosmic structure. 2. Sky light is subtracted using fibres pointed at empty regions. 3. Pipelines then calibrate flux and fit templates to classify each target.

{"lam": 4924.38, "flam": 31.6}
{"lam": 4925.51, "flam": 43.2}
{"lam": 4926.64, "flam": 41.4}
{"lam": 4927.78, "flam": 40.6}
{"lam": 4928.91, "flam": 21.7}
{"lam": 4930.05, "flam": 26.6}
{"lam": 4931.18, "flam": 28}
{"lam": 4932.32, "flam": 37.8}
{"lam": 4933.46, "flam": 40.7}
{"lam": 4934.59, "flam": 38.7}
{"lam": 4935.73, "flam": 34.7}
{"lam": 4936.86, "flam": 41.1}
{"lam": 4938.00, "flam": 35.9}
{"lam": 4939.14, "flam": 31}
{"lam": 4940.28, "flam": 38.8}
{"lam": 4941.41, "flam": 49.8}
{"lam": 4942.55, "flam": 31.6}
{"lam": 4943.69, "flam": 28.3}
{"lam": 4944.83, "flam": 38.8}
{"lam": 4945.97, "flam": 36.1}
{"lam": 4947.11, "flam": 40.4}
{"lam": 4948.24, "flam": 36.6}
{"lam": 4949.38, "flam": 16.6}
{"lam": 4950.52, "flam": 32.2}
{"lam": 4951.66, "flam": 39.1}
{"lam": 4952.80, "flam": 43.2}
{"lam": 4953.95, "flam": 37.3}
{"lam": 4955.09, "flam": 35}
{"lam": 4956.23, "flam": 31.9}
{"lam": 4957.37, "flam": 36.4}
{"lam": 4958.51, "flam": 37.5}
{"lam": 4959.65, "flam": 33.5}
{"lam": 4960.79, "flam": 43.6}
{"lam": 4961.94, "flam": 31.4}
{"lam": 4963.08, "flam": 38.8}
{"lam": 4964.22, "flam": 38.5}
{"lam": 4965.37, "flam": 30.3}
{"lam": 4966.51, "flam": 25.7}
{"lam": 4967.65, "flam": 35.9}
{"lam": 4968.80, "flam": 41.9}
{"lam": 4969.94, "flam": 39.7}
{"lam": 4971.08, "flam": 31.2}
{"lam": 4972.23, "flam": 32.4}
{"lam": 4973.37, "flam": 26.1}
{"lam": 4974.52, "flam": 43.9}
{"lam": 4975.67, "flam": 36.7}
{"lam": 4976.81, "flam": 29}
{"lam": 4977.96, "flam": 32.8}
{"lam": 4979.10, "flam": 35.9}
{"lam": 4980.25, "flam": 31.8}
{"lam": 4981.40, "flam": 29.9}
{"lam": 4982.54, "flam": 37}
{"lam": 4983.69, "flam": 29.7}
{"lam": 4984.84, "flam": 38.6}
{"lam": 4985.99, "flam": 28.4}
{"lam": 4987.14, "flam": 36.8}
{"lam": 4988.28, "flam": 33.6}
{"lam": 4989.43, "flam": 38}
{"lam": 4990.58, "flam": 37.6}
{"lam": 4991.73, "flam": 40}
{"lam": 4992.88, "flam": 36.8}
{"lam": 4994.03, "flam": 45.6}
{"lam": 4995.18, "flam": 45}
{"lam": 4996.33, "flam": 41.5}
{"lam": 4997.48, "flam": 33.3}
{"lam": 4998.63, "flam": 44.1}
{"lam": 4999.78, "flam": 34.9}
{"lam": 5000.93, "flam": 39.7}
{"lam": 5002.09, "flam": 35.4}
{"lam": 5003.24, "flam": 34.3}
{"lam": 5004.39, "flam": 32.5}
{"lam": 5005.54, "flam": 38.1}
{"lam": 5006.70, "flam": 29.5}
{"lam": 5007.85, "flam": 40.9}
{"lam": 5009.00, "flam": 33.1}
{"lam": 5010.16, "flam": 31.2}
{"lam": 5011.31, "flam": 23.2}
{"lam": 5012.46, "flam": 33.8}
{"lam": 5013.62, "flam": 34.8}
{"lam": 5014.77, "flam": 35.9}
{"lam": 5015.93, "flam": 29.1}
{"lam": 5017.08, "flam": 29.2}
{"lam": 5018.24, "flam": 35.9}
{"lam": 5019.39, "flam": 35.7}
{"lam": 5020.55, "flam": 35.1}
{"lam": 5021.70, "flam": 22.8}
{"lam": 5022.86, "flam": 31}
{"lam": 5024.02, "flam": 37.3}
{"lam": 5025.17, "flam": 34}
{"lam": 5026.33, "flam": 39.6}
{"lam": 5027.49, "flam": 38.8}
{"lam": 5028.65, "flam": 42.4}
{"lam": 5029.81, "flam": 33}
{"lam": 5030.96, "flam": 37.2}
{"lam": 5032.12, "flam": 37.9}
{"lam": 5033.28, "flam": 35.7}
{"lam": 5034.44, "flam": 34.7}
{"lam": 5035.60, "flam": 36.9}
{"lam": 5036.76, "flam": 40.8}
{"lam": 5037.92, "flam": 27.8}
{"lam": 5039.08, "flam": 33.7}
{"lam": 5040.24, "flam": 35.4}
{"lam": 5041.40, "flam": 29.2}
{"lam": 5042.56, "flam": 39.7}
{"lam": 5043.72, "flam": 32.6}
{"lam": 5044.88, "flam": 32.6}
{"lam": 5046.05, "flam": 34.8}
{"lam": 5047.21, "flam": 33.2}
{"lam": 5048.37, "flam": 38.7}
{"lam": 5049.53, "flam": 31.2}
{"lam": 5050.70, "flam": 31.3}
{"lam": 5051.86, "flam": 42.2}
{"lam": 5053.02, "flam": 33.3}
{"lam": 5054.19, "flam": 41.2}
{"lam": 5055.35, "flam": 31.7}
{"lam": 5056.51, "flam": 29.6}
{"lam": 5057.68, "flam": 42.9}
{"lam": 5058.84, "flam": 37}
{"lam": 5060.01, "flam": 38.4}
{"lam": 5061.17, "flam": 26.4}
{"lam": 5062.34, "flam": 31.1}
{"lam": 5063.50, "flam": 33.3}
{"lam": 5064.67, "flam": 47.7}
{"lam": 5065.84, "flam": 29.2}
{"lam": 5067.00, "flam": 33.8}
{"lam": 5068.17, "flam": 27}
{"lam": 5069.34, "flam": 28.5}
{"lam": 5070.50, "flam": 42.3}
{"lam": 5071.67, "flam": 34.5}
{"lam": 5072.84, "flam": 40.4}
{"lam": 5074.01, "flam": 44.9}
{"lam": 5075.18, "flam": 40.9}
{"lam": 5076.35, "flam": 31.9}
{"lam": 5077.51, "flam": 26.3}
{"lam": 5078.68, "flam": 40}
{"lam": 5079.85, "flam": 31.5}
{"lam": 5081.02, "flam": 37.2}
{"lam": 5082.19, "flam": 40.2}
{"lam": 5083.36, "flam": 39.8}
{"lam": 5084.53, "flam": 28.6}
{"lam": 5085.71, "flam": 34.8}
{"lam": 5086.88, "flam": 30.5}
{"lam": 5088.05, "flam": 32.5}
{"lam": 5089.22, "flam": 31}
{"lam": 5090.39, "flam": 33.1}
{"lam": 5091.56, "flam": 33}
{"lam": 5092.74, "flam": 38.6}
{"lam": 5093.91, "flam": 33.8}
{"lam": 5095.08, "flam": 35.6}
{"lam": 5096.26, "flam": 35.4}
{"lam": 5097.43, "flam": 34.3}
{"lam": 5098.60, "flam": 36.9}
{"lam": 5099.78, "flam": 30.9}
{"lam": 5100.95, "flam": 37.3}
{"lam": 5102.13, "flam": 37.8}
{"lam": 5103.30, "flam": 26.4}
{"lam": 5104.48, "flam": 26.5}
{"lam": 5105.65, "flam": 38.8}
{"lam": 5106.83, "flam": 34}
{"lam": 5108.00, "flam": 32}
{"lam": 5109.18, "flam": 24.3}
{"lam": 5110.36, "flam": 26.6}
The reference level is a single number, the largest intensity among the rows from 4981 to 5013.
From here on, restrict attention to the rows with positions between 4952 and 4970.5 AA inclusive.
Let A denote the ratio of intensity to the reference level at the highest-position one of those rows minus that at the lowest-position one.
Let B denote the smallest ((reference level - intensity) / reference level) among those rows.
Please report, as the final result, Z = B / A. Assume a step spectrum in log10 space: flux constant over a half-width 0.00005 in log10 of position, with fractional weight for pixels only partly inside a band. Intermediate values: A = -0.08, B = 0.04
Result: -0.6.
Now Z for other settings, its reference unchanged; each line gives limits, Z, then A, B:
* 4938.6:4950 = 0.3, -0.32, -0.09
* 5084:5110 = -1.6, -0.09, 0.15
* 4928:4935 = 0.3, 0.37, 0.11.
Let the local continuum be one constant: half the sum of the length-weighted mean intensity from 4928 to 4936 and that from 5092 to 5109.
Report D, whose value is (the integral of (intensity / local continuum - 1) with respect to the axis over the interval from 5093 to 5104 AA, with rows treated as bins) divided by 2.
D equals 0.2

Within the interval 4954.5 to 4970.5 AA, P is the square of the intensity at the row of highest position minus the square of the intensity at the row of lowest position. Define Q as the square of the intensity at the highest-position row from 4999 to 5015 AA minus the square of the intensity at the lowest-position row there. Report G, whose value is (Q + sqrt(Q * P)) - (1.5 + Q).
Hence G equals 156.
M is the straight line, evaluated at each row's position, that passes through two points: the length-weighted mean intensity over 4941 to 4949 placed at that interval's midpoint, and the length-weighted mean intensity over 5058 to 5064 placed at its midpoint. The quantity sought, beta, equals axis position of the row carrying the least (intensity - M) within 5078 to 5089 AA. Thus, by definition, 5084.53 AA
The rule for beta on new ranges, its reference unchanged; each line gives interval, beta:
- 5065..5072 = 5068.17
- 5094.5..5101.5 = 5099.78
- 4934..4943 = 4939.14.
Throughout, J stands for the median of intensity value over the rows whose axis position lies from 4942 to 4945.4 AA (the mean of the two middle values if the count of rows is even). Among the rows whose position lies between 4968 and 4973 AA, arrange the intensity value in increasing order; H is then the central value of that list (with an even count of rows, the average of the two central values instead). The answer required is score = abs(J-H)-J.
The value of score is -27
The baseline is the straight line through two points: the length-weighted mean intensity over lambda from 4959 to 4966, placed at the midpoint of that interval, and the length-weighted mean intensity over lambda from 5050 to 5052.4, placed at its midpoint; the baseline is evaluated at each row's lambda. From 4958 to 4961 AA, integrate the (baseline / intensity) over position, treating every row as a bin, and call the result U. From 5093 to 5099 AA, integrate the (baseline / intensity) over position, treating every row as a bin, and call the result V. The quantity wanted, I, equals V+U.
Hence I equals 9.1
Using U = 2.9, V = 6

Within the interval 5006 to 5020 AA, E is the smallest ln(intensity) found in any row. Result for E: 3.14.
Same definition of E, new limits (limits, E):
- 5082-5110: 3.19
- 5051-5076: 3.27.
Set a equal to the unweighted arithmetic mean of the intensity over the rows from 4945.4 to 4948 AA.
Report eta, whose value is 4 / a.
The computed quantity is 0.105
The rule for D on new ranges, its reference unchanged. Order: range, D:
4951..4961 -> 0.6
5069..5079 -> 0.5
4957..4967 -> 0.3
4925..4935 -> 0.3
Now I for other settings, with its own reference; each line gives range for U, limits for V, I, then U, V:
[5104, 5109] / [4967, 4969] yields 7.7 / 5.8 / 2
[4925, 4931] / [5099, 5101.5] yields 9.5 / 6.8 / 3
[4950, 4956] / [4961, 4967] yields 12.4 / 5.9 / 7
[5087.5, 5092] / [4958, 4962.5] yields 9.6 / 5.1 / 4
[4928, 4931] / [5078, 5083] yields 9.2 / 4.2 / 5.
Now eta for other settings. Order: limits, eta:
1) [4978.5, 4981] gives 0.118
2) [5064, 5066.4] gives 0.104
